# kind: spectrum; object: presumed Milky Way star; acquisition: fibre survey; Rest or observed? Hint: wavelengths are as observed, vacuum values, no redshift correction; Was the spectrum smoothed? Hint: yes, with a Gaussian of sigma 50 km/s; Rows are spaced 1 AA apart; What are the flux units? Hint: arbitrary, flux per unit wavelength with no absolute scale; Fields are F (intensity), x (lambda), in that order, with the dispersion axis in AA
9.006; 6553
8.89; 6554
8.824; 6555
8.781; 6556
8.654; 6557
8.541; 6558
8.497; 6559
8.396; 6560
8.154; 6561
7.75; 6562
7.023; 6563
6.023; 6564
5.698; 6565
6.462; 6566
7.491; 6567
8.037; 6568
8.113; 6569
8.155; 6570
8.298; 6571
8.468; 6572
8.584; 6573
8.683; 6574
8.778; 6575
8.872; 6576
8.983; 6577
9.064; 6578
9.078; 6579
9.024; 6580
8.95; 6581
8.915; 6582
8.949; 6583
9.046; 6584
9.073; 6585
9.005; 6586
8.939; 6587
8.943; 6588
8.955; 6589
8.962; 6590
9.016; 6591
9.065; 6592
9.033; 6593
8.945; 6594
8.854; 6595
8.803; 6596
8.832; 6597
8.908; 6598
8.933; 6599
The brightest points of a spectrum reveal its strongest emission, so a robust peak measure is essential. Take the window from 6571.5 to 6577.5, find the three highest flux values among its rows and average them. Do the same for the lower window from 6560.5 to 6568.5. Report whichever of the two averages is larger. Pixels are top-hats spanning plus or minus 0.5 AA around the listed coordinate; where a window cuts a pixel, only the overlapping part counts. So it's 8.88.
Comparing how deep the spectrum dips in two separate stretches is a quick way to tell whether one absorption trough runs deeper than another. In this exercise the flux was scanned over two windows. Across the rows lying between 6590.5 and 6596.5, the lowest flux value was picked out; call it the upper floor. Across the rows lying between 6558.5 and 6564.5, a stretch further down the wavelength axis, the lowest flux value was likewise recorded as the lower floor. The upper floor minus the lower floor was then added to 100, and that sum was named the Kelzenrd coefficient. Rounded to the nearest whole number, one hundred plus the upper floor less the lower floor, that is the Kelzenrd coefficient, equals 103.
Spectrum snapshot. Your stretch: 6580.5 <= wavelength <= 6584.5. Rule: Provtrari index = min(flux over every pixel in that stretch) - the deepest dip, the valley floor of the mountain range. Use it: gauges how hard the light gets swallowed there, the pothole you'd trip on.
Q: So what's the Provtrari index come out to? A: 8.915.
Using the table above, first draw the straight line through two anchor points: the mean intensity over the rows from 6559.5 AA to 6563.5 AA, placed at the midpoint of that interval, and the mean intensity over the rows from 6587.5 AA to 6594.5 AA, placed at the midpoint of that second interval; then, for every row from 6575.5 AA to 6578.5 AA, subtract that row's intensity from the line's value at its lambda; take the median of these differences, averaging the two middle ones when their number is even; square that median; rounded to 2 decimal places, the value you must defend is 0.30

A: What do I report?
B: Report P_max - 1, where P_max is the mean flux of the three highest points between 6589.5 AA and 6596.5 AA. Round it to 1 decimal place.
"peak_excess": 8.0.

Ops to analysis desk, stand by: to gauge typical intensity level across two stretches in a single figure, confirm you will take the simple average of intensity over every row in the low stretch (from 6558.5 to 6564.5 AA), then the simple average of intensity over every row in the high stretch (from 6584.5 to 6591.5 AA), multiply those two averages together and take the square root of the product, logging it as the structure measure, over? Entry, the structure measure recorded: 8.3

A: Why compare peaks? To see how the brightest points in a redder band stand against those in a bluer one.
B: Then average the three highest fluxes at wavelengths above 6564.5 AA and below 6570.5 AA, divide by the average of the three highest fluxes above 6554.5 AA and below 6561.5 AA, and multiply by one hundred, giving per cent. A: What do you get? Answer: 93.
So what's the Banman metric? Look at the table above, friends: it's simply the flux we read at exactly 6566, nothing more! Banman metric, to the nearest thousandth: 6.462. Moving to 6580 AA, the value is 9.024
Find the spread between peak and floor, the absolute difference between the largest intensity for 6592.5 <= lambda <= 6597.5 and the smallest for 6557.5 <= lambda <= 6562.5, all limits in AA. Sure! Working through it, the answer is 1.3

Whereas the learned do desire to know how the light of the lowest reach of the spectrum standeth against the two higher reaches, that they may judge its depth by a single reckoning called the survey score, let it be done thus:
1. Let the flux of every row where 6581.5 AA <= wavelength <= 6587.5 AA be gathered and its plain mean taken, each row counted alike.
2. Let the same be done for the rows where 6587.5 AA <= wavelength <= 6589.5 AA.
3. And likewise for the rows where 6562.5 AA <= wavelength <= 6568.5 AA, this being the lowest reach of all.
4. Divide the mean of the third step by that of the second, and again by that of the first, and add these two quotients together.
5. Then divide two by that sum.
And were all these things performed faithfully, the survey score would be 1.32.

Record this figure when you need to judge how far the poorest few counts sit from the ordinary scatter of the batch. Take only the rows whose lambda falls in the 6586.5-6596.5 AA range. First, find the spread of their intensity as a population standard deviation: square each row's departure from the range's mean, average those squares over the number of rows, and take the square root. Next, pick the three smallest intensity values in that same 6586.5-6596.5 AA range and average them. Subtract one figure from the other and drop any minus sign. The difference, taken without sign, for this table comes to 8.8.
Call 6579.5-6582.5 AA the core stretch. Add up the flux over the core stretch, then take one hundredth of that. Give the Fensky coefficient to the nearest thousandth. 0.269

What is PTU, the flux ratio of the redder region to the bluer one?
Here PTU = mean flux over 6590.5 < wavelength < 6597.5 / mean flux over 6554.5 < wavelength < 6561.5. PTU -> 1.05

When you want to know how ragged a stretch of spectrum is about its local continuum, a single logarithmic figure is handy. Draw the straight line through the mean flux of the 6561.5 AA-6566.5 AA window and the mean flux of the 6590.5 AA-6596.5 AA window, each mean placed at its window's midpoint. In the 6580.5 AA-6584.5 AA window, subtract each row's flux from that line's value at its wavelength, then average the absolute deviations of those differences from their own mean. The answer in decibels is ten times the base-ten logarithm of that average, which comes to -13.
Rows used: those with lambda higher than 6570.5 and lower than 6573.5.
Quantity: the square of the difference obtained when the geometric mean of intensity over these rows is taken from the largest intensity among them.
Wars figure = 0.018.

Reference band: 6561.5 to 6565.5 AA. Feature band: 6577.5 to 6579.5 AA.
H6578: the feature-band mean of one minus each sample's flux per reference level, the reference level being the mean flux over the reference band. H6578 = -0.370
